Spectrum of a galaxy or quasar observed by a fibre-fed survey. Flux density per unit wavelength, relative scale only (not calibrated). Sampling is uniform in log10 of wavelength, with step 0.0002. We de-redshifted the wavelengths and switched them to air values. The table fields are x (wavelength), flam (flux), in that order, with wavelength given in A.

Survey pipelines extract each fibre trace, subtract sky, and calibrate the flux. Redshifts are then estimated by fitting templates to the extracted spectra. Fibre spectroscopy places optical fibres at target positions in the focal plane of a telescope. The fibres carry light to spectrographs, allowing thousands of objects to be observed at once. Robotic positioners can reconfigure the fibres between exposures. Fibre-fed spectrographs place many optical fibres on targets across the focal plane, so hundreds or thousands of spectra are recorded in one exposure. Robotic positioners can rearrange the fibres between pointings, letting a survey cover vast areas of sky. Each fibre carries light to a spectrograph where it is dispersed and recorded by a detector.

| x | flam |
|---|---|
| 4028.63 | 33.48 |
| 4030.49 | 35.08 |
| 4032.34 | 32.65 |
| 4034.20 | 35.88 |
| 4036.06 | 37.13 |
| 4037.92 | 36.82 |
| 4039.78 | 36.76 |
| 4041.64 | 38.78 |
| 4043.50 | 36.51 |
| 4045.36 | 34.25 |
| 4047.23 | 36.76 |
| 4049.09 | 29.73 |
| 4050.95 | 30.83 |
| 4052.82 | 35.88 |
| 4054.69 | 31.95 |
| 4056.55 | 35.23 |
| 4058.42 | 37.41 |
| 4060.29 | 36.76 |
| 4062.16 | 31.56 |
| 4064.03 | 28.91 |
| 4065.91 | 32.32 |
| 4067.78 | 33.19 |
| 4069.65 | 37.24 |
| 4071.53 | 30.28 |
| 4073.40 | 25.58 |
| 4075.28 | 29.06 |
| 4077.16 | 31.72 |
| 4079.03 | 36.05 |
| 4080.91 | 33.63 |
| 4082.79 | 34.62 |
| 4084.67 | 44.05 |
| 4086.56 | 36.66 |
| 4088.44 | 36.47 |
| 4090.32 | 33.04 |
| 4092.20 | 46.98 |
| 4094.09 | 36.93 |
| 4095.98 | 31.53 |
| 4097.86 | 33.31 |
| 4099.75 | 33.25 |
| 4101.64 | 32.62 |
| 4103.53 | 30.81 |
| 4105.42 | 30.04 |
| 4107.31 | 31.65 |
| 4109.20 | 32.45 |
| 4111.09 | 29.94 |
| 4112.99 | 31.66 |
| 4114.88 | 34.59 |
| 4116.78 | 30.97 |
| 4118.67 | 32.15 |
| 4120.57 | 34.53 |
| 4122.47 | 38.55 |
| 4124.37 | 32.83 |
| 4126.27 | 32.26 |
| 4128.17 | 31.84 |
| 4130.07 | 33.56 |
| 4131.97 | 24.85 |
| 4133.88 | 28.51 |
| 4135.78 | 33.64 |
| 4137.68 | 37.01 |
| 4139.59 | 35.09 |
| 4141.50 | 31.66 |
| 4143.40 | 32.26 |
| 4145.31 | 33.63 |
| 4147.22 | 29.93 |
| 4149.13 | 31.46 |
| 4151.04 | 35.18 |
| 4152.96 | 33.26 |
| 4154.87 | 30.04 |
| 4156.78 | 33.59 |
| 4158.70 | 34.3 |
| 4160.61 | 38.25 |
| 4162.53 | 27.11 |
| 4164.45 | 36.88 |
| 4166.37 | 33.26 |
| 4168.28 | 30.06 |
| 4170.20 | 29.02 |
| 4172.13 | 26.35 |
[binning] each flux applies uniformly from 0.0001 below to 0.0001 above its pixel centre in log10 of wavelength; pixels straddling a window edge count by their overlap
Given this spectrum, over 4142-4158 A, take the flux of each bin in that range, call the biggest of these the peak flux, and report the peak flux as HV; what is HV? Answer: 35.18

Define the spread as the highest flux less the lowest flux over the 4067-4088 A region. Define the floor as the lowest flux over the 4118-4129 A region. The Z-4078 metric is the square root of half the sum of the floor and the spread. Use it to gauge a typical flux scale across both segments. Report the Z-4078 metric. 5.0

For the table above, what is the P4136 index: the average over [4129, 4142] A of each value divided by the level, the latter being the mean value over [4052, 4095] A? 0.93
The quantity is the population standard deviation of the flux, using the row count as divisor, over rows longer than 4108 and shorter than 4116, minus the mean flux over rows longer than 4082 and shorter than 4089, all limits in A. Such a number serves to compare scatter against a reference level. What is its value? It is -36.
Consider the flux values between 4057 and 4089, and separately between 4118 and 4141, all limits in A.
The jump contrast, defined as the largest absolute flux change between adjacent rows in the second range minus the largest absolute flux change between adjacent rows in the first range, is -1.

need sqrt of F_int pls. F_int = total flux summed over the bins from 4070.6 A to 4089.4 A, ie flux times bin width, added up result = 25.2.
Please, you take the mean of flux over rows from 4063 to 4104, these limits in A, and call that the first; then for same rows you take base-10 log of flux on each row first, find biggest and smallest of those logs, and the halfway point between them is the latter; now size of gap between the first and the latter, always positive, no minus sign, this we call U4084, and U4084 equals 32.5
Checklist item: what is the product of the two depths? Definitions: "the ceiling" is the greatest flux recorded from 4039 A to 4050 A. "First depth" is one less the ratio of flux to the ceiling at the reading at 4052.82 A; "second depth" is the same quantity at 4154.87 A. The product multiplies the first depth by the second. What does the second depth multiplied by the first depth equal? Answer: 0.017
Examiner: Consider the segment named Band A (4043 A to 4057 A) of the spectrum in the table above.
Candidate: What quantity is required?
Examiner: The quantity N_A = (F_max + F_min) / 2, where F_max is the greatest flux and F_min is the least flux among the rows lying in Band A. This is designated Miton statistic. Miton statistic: 33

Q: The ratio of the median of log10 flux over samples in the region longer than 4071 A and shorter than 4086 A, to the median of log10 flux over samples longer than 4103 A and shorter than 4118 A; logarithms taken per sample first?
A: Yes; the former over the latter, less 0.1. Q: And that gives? 0.912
